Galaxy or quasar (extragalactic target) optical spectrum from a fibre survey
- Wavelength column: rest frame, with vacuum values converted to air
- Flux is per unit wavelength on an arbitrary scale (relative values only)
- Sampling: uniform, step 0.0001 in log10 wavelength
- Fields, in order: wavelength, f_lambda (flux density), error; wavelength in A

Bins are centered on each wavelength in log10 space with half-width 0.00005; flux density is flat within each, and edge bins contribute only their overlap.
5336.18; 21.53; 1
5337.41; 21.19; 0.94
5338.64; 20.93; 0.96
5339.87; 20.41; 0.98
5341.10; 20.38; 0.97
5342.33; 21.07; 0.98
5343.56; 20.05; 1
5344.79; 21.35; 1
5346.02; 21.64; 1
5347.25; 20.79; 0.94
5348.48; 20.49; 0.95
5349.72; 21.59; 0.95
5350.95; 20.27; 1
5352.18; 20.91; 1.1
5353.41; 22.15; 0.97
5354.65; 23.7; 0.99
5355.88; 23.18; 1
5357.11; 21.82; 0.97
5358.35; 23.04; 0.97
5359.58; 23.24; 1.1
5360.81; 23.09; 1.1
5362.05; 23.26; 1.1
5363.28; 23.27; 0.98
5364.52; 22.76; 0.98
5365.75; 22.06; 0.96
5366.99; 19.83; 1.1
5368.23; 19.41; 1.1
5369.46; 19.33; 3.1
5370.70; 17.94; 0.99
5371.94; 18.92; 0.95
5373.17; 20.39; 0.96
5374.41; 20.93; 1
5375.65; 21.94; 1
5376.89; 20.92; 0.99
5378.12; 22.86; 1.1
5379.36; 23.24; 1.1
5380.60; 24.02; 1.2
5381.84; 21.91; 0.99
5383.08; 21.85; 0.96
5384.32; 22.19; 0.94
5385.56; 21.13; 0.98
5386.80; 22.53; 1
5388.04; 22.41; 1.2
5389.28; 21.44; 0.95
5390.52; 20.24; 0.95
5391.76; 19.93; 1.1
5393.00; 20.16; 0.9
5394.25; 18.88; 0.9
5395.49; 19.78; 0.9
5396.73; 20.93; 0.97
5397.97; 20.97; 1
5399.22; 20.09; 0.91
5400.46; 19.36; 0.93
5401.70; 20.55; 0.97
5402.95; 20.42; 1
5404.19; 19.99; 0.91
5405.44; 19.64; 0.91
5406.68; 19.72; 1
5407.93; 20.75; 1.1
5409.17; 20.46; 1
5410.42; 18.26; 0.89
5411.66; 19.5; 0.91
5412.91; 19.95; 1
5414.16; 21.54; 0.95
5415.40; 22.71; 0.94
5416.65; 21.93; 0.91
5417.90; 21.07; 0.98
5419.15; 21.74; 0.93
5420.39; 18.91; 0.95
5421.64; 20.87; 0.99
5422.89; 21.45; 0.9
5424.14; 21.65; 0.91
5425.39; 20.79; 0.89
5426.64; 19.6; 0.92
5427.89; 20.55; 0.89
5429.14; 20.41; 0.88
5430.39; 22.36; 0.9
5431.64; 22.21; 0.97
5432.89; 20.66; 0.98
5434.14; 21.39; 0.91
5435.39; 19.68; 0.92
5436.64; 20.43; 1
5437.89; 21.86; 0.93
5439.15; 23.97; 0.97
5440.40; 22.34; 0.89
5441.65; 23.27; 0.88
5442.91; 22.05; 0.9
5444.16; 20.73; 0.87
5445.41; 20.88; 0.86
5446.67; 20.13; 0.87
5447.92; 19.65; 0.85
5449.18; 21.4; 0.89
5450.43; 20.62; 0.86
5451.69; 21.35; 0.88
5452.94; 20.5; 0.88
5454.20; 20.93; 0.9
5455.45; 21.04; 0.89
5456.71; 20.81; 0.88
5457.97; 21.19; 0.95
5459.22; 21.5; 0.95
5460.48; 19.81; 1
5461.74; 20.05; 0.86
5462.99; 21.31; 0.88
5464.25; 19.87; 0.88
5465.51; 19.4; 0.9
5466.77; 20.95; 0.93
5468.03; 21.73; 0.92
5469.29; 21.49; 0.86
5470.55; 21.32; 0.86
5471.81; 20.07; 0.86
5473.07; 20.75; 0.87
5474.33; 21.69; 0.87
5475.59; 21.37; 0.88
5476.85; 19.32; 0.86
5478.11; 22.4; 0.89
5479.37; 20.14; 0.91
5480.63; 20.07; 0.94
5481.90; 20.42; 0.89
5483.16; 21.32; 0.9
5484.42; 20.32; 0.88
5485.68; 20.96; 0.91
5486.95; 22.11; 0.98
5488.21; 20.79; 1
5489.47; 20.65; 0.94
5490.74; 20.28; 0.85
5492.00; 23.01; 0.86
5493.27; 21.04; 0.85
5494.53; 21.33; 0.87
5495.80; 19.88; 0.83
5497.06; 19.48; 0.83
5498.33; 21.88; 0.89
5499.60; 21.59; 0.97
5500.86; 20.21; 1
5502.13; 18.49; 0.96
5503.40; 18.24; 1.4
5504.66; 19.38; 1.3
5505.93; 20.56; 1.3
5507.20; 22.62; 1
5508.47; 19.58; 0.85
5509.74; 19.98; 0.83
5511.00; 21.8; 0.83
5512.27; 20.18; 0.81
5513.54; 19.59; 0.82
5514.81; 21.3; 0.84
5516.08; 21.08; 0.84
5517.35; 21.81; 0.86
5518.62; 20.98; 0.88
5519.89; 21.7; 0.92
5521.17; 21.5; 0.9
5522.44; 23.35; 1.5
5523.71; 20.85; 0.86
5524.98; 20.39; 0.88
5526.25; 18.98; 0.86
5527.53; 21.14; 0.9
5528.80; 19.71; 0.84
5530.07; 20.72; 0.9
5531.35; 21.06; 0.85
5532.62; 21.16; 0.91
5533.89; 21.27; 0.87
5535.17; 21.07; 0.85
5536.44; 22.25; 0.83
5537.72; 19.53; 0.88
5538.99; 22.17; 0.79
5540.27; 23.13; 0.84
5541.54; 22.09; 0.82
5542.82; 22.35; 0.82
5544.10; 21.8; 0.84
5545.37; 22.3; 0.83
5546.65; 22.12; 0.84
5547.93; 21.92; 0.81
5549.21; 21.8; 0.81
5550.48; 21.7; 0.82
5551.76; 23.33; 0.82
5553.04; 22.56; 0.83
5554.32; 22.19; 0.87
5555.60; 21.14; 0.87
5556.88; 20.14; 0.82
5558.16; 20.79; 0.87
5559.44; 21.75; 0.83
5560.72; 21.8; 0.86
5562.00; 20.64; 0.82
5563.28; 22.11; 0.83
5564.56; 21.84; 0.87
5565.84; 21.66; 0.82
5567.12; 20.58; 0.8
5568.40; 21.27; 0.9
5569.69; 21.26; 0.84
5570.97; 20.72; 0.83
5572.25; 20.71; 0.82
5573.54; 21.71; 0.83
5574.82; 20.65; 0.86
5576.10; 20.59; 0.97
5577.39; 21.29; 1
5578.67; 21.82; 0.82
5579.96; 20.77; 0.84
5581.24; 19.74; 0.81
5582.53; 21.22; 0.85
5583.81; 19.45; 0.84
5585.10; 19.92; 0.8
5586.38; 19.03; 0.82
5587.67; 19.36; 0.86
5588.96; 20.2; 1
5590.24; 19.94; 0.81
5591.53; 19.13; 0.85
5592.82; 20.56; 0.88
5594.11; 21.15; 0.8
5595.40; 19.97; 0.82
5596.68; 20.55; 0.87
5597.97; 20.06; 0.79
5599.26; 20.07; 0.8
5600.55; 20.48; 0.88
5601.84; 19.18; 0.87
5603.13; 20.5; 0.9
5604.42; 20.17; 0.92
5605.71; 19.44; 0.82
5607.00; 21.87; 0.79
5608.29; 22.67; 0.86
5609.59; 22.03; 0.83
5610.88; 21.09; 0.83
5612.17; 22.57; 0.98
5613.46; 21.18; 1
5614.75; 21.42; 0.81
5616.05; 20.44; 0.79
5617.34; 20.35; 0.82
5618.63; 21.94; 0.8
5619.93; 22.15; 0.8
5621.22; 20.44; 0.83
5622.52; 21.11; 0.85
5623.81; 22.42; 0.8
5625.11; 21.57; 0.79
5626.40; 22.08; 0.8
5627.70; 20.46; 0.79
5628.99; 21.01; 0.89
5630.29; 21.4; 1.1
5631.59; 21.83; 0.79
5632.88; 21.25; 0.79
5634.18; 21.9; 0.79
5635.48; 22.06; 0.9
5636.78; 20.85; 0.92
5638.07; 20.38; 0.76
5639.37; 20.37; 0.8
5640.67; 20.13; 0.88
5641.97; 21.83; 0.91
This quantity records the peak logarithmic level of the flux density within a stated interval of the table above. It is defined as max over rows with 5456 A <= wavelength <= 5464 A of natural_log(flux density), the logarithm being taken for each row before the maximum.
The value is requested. 3.07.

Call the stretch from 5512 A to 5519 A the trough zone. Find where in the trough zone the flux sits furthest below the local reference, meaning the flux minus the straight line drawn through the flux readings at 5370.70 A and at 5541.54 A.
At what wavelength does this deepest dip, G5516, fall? 5513.54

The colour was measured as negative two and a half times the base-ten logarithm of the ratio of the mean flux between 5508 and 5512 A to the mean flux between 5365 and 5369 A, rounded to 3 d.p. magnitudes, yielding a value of -0.001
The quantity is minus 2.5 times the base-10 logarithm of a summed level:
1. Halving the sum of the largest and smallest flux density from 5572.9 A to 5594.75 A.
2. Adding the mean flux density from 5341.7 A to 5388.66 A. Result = -4.06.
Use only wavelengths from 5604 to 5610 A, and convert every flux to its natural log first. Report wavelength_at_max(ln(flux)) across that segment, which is 5608.29 A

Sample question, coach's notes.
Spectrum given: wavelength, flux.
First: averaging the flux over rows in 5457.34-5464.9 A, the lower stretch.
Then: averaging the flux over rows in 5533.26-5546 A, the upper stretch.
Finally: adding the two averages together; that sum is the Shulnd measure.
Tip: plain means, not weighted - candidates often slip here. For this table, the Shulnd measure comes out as 42.4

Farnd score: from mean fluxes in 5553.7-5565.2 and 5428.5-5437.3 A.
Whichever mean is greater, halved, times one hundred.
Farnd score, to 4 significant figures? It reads 1069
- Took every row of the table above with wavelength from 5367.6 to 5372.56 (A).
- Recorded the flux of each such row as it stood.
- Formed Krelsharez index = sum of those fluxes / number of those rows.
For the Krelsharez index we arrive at 18.9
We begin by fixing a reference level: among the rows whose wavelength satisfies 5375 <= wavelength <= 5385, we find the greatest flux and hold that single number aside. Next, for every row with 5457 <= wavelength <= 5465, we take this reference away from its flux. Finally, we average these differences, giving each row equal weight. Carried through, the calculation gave -3.4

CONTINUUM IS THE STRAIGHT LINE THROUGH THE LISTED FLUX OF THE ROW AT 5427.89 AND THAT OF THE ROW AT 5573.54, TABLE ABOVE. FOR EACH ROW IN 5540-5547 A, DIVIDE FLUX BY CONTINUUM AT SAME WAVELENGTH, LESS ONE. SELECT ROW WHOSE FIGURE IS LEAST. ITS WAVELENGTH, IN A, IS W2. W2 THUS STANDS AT 5544.10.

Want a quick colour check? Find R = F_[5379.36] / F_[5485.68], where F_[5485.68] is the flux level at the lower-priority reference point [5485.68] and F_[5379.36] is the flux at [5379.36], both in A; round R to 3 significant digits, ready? 1.11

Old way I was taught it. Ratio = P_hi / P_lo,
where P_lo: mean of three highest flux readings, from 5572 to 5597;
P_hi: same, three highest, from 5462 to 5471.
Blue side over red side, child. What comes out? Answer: 1.00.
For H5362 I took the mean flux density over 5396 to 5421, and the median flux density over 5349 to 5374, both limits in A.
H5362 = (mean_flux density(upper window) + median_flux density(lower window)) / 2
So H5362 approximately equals 21.2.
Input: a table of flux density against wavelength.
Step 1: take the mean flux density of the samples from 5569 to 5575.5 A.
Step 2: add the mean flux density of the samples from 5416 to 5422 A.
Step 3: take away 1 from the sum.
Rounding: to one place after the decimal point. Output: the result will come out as 40.9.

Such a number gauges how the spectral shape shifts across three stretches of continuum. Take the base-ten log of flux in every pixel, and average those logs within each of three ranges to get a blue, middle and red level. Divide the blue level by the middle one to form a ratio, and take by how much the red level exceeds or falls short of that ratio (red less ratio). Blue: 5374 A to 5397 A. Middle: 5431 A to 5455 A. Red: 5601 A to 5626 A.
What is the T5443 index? 0.323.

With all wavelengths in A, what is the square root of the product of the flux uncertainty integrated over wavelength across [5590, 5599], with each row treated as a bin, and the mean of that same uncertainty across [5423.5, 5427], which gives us 2.6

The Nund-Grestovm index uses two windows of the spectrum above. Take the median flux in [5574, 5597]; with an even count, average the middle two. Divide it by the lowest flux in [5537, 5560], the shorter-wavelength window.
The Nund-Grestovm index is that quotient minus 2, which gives -0.96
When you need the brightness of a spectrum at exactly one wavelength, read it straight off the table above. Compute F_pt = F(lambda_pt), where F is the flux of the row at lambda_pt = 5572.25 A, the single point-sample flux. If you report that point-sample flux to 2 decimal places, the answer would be 20.71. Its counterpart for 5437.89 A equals 21.86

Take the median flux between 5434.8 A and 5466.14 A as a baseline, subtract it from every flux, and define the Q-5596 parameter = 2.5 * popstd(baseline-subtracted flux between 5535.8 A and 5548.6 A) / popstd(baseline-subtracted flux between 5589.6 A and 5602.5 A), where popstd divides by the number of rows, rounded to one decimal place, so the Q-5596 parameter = 3.7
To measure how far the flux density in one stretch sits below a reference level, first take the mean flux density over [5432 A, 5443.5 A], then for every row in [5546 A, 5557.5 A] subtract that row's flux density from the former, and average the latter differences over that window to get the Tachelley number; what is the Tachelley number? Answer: -0.14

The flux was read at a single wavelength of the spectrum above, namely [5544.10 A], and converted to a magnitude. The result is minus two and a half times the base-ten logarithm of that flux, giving -3.35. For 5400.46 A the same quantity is -3.22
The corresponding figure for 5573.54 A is -3.34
